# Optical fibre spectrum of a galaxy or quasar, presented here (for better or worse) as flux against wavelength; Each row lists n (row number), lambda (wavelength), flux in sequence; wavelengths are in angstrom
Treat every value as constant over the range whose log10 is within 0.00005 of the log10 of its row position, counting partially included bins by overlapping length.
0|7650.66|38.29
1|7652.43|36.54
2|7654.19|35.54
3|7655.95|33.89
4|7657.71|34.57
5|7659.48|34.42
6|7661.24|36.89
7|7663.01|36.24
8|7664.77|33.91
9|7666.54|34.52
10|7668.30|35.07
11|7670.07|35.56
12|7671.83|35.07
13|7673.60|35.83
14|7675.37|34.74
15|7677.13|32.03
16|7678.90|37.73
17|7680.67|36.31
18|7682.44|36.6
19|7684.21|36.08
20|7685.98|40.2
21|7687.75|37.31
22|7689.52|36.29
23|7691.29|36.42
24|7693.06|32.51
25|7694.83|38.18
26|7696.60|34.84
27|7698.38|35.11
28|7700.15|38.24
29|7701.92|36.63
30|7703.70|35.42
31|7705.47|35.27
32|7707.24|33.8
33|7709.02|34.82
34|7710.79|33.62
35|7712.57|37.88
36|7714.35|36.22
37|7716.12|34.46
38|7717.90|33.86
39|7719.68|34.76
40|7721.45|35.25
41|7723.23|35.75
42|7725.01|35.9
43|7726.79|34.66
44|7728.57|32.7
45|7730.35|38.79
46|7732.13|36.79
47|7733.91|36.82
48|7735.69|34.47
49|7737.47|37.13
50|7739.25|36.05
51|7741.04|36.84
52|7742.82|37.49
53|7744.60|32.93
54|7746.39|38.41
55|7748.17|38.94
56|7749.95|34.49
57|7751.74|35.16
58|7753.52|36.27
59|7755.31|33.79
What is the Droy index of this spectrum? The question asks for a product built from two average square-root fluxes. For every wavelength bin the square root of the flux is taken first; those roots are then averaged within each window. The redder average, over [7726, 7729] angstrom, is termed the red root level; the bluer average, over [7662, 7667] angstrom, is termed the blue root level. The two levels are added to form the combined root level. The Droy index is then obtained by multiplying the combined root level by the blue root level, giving 69.2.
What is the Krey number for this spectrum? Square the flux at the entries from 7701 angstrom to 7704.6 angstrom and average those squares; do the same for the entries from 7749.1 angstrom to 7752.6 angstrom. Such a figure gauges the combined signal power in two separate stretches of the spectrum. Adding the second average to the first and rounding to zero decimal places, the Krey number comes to 2511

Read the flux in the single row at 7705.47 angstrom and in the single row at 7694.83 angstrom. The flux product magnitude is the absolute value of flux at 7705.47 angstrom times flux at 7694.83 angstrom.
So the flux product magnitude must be 1347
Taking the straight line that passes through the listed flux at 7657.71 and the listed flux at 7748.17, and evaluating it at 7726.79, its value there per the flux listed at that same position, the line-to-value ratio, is 1.09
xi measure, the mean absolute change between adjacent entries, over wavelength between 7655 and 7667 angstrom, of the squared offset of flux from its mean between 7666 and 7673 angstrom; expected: 1.2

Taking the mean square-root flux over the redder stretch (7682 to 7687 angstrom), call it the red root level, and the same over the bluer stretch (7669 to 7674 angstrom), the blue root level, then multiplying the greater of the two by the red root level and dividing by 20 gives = 1.88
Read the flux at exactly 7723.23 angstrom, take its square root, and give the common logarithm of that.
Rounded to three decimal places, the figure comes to 0.777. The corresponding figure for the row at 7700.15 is 0.791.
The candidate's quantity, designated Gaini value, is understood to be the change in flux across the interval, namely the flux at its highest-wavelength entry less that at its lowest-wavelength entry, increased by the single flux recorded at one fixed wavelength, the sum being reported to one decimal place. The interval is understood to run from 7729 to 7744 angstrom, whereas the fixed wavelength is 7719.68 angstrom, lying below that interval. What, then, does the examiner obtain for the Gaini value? 33.5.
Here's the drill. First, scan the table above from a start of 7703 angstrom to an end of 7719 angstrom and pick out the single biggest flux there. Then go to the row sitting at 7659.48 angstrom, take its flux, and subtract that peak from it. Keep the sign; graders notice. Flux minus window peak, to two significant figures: -3.5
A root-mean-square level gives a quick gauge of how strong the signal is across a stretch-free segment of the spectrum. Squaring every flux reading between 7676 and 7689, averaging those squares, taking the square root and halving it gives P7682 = 18.3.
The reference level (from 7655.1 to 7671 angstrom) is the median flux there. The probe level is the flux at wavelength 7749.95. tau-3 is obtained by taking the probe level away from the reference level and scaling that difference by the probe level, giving 0.00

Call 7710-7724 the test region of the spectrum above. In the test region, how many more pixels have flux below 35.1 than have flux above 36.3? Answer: 3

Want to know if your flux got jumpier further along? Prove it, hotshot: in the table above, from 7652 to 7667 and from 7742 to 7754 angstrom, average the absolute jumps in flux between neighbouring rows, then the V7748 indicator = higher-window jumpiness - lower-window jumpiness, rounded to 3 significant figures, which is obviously 1.61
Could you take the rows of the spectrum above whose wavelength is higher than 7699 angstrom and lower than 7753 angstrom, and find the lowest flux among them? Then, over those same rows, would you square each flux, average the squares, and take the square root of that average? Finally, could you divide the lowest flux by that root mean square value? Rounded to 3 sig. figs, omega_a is 0.913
